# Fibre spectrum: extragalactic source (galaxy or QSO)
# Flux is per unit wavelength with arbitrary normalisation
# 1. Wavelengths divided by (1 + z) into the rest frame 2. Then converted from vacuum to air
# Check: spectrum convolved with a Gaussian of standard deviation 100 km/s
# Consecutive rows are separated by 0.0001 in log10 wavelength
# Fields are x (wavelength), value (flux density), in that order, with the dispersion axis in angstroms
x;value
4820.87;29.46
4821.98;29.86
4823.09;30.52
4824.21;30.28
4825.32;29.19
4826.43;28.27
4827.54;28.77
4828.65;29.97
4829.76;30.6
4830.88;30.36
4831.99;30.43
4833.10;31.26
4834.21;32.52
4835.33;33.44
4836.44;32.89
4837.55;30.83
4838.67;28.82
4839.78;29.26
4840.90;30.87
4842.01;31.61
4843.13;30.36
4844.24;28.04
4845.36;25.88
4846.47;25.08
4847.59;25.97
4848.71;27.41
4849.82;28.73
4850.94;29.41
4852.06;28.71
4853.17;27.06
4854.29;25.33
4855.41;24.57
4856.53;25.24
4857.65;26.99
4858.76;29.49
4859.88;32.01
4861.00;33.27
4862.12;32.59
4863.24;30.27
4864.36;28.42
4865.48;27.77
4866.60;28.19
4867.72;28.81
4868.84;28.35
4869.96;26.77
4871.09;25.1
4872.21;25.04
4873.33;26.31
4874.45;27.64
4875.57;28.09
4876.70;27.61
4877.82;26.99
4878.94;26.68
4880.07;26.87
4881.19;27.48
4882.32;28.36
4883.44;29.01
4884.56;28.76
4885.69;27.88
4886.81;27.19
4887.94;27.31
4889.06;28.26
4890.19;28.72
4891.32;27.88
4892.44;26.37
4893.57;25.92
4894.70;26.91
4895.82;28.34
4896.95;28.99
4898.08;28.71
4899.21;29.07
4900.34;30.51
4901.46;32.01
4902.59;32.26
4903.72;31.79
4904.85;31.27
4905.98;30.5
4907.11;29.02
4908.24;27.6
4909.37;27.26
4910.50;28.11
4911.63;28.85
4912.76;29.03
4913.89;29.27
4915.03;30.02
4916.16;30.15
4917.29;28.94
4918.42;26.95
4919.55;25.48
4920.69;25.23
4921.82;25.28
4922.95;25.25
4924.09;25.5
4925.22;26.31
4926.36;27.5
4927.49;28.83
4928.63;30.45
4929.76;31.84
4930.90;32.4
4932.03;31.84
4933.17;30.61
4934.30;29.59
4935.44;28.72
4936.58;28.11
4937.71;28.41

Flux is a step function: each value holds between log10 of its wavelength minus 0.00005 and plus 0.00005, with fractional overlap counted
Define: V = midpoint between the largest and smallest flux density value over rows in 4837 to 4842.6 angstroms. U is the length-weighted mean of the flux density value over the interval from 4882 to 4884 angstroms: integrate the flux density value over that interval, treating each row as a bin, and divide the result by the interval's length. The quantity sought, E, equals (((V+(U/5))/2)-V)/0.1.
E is -122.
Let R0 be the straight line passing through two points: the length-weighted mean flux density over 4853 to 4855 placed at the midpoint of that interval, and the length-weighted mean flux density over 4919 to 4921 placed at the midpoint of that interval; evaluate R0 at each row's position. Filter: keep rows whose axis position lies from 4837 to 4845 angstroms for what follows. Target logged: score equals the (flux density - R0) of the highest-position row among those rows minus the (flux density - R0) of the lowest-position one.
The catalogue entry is -2.7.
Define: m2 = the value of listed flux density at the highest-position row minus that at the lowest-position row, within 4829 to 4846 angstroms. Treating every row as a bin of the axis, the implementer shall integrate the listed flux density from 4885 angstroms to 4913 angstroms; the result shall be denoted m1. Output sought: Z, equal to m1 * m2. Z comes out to -3805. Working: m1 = 806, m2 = -5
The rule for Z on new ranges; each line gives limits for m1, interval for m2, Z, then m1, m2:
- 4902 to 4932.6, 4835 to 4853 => -4164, 880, -5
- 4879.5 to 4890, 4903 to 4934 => -346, 293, -1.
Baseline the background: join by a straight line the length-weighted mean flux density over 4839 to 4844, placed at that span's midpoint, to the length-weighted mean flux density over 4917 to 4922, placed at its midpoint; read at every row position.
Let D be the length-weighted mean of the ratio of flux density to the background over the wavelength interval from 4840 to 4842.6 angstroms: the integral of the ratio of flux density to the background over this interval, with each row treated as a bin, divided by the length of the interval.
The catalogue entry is 1.02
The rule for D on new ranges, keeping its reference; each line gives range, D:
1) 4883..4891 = 1.01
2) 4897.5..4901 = 1.08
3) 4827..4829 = 0.95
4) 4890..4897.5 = 1.00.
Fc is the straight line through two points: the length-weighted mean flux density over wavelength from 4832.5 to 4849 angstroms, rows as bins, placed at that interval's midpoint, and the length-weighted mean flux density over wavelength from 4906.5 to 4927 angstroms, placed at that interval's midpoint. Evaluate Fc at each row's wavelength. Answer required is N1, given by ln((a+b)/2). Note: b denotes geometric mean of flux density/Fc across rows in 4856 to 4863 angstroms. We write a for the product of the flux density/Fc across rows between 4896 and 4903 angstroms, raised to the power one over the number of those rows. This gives 0.049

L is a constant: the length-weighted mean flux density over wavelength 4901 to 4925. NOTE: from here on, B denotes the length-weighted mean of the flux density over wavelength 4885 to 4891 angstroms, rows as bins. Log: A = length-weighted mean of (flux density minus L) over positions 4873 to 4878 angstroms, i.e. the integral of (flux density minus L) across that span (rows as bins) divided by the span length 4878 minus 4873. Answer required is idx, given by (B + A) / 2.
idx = 13.4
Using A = -1.1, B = 28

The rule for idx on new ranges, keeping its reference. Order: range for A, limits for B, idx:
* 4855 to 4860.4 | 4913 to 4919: 14.1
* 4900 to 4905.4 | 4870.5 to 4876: 14.8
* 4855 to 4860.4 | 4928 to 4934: 15.3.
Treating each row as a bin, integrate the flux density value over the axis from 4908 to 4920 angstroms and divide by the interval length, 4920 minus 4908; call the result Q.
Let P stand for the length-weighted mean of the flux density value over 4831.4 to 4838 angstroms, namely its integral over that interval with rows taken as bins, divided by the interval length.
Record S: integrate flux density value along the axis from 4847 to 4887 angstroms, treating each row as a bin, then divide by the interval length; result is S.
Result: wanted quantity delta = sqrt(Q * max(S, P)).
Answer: 30.1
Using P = 31.9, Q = 28.4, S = 27.9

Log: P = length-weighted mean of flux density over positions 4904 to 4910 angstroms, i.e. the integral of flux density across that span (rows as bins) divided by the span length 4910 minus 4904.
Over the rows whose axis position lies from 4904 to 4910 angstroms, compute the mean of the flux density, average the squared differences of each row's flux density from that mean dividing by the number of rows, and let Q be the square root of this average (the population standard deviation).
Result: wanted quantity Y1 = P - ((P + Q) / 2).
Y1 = 13.8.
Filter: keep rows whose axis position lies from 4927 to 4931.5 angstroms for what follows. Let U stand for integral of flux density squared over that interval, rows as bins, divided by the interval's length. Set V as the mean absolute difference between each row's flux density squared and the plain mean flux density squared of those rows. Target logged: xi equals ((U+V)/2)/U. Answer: 0.54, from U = 958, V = 76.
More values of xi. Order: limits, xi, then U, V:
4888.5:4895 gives 0.53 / 749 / 52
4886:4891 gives 0.52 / 777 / 35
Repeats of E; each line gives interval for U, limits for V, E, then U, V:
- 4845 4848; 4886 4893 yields -112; 26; 27.5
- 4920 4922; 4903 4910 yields -122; 25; 29.5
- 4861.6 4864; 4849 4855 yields -106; 31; 27.4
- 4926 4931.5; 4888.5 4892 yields -111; 30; 28.3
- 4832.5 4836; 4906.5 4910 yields -108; 32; 28.1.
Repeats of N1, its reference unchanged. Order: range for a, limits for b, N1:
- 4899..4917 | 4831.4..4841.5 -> 0.056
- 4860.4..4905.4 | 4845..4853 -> -0.039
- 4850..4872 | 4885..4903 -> -0.010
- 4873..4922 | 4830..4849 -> 0.002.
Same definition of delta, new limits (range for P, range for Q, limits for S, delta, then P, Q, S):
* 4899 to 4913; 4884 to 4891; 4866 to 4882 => 28.9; 29.8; 28.0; 27.1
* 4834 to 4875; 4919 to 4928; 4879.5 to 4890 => 27.3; 28.6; 26.1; 27.9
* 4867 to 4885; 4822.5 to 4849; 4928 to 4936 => 30.2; 27.4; 29.7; 30.8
